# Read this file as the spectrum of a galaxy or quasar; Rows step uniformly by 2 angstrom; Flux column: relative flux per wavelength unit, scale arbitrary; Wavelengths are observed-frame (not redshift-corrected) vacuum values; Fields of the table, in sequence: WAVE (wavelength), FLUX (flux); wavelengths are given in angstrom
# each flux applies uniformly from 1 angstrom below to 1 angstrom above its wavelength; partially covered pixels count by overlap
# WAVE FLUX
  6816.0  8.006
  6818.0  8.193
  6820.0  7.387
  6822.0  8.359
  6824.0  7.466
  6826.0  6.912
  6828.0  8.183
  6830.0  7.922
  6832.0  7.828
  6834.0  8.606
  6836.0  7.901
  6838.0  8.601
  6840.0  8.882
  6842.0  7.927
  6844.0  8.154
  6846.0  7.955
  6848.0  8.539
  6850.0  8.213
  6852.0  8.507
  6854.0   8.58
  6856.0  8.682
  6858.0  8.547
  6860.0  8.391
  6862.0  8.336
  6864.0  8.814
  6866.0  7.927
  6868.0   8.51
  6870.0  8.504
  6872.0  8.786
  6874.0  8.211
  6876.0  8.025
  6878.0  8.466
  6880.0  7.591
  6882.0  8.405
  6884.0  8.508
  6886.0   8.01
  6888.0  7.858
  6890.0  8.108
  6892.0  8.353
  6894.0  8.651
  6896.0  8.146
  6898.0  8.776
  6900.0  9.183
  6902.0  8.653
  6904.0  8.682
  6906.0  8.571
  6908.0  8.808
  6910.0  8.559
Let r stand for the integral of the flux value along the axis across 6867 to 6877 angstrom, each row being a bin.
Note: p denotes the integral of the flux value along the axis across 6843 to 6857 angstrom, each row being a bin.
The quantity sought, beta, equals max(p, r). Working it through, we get 117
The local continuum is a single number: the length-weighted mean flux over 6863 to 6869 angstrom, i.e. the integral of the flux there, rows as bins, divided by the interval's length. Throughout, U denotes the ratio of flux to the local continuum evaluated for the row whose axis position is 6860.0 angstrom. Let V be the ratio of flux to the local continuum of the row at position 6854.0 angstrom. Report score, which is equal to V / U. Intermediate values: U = 1.00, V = 1.02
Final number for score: 1.02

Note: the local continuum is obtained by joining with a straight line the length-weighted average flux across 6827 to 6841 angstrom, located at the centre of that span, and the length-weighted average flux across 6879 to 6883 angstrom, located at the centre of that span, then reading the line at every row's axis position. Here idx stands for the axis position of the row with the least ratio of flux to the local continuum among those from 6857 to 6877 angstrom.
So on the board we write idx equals 6866.0 angstrom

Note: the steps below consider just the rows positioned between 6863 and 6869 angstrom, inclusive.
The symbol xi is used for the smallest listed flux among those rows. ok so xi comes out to 7.927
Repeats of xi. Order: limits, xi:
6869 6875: 8.211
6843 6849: 7.955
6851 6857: 8.507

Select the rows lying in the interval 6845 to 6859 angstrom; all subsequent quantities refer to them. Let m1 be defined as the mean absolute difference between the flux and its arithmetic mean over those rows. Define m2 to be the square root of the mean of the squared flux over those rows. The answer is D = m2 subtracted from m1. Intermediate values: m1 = 0.20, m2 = 8.44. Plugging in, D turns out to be -8.24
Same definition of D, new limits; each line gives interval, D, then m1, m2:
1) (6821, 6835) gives -7.49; 0.42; 7.91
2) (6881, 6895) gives -8.04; 0.24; 8.27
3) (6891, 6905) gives -8.42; 0.22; 8.64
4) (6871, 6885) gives -8.00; 0.29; 8.29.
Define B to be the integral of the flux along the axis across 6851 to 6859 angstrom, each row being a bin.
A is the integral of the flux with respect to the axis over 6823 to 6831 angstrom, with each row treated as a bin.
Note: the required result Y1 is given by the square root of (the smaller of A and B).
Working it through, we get 7.81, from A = 61.0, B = 68.6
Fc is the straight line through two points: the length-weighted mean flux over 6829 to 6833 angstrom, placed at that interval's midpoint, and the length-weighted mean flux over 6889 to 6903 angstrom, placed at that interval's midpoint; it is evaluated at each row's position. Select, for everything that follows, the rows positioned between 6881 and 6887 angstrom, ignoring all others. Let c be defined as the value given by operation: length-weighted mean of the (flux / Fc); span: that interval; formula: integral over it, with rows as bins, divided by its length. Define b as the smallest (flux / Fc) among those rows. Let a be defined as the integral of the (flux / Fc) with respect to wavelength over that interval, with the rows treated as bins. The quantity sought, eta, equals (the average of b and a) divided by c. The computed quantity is 3.5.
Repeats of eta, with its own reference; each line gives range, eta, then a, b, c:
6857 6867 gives 5.5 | 10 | 0.962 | 1.03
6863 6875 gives 6.5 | 12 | 0.962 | 1.02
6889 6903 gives 7.5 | 14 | 0.952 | 1.00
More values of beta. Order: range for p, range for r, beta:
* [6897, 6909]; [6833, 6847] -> 116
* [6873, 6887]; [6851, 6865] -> 120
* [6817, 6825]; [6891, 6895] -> 63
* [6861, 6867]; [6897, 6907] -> 88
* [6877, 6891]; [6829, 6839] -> 114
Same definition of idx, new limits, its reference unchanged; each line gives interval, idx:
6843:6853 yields 6846.0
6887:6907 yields 6888.0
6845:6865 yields 6846.0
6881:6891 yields 6888.0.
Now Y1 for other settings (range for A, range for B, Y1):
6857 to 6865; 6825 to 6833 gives 7.85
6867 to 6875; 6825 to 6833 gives 7.85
